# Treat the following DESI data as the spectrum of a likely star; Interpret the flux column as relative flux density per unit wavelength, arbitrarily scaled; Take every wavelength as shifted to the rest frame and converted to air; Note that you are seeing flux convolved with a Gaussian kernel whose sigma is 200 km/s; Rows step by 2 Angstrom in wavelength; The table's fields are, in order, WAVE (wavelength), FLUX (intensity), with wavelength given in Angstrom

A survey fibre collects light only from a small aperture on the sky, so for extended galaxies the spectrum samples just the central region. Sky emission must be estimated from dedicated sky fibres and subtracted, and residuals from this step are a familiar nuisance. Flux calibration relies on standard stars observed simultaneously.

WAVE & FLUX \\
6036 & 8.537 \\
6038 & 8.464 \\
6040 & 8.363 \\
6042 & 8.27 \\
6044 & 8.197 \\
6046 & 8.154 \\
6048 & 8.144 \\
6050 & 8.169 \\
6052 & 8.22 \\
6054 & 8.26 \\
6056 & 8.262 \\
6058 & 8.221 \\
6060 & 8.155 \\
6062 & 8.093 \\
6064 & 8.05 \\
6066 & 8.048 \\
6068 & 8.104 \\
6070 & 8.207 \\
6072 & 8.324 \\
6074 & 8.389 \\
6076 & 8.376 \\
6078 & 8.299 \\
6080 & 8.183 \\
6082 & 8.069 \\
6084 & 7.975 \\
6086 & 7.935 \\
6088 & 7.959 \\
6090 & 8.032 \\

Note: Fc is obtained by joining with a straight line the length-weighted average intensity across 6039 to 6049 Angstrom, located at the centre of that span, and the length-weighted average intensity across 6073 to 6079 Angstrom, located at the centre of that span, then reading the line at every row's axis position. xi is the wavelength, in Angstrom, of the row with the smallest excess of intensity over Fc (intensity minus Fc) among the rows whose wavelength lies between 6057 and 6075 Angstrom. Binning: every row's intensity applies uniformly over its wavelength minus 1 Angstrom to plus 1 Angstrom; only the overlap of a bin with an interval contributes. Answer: 6066 Angstrom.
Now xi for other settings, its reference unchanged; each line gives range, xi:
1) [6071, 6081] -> 6080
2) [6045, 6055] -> 6048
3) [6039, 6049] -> 6048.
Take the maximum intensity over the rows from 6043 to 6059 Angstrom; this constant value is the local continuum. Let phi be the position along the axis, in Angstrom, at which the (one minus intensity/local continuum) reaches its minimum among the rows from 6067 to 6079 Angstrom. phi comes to 6074 Angstrom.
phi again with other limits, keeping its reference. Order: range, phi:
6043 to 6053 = 6052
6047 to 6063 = 6056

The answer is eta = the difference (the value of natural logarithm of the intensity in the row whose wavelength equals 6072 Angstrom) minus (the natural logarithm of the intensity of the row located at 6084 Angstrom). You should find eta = 0.043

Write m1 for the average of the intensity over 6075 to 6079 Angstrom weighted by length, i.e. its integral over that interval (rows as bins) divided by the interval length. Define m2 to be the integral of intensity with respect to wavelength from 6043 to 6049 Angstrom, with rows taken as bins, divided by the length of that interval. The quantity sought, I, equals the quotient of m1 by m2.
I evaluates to 1.02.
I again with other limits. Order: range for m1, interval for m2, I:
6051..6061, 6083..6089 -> 1.03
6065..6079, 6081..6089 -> 1.03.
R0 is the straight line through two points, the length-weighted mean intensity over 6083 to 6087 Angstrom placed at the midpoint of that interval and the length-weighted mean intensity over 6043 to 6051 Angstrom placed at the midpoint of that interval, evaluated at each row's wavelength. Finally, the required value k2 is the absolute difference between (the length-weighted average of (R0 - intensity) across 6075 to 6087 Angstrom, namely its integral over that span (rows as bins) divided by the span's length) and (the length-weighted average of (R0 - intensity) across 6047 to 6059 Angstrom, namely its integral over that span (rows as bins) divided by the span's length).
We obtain 0.082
